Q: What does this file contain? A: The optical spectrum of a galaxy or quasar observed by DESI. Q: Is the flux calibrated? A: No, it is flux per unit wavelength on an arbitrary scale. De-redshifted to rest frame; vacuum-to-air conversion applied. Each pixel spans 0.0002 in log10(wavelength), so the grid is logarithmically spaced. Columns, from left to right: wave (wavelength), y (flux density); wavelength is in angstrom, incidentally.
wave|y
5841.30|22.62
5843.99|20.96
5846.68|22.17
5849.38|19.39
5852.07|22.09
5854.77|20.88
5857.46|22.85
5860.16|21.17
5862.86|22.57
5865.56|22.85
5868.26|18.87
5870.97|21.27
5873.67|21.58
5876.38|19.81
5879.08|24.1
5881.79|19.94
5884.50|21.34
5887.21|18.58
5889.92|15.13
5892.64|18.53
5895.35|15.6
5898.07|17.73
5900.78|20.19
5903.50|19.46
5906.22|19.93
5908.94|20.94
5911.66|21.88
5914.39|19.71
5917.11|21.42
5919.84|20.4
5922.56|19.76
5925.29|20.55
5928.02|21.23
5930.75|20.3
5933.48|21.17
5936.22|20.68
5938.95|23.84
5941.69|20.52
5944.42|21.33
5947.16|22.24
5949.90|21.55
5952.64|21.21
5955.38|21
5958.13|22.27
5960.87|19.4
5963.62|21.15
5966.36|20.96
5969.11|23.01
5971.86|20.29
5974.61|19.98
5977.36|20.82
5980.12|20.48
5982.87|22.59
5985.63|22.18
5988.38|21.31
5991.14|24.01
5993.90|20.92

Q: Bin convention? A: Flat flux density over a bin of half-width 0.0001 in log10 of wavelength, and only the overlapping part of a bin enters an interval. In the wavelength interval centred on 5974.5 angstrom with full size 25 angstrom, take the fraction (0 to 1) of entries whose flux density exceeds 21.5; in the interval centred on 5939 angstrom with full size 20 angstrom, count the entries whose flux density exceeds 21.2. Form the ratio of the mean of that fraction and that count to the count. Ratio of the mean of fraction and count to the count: 0.556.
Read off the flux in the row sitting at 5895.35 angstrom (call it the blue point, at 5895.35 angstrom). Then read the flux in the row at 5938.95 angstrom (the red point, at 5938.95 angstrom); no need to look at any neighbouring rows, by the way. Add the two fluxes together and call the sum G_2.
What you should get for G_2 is 39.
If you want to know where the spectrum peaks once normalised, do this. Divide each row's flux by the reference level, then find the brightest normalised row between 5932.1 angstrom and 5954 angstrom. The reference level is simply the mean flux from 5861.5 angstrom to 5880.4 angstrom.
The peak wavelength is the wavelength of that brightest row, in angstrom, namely 5938.95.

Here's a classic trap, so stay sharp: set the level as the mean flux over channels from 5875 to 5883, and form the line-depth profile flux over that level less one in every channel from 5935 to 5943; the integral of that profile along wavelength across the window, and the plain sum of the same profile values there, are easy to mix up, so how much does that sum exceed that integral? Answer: -0.10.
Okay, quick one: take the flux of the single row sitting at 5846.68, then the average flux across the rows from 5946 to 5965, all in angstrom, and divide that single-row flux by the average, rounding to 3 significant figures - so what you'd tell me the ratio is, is 1.04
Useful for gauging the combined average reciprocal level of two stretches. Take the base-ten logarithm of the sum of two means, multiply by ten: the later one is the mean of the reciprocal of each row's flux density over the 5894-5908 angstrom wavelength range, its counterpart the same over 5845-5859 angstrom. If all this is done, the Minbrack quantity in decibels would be -10.0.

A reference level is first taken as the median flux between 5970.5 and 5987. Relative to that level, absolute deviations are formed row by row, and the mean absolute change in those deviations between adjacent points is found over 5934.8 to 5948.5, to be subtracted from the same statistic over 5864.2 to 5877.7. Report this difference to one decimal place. -1.4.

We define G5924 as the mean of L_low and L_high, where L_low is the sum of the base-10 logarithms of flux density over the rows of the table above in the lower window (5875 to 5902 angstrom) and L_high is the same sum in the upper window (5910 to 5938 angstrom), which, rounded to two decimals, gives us 12.97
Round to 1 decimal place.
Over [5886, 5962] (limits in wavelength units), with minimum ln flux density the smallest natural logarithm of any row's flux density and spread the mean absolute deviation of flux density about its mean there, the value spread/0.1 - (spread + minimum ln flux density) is 9.2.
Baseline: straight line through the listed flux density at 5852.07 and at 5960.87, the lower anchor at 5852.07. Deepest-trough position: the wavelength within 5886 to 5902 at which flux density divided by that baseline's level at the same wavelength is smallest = 5889.92 angstrom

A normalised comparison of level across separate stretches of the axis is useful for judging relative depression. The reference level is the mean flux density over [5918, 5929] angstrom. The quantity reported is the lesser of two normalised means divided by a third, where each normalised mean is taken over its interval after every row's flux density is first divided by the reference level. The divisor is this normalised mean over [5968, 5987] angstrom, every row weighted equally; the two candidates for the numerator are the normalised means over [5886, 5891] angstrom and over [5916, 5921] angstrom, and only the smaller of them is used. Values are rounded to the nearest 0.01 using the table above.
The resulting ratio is 0.79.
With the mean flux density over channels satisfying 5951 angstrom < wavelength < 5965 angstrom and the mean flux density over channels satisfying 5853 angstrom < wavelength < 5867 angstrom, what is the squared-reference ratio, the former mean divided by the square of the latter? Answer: 0.043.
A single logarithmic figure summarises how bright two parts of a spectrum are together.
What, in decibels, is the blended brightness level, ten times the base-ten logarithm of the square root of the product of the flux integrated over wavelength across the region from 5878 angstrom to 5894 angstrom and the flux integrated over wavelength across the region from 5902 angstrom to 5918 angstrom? 25.1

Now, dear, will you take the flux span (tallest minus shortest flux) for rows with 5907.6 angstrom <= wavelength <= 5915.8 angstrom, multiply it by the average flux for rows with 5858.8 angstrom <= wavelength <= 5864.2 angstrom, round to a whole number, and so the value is 47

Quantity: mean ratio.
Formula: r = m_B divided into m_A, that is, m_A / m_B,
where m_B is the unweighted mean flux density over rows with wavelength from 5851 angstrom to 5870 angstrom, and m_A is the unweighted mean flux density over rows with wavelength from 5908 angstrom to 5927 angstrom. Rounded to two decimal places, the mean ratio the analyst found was 0.96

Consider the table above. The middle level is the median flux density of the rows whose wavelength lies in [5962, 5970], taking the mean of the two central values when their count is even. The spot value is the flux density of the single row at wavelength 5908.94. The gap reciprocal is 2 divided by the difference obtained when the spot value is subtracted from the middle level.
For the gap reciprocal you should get 10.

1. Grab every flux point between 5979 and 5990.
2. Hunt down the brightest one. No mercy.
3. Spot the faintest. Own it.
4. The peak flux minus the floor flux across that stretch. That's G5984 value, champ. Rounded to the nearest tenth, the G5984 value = 2.1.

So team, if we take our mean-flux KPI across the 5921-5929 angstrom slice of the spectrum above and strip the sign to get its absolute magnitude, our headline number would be 20.5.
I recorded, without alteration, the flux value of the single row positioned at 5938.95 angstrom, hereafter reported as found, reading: 23.84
